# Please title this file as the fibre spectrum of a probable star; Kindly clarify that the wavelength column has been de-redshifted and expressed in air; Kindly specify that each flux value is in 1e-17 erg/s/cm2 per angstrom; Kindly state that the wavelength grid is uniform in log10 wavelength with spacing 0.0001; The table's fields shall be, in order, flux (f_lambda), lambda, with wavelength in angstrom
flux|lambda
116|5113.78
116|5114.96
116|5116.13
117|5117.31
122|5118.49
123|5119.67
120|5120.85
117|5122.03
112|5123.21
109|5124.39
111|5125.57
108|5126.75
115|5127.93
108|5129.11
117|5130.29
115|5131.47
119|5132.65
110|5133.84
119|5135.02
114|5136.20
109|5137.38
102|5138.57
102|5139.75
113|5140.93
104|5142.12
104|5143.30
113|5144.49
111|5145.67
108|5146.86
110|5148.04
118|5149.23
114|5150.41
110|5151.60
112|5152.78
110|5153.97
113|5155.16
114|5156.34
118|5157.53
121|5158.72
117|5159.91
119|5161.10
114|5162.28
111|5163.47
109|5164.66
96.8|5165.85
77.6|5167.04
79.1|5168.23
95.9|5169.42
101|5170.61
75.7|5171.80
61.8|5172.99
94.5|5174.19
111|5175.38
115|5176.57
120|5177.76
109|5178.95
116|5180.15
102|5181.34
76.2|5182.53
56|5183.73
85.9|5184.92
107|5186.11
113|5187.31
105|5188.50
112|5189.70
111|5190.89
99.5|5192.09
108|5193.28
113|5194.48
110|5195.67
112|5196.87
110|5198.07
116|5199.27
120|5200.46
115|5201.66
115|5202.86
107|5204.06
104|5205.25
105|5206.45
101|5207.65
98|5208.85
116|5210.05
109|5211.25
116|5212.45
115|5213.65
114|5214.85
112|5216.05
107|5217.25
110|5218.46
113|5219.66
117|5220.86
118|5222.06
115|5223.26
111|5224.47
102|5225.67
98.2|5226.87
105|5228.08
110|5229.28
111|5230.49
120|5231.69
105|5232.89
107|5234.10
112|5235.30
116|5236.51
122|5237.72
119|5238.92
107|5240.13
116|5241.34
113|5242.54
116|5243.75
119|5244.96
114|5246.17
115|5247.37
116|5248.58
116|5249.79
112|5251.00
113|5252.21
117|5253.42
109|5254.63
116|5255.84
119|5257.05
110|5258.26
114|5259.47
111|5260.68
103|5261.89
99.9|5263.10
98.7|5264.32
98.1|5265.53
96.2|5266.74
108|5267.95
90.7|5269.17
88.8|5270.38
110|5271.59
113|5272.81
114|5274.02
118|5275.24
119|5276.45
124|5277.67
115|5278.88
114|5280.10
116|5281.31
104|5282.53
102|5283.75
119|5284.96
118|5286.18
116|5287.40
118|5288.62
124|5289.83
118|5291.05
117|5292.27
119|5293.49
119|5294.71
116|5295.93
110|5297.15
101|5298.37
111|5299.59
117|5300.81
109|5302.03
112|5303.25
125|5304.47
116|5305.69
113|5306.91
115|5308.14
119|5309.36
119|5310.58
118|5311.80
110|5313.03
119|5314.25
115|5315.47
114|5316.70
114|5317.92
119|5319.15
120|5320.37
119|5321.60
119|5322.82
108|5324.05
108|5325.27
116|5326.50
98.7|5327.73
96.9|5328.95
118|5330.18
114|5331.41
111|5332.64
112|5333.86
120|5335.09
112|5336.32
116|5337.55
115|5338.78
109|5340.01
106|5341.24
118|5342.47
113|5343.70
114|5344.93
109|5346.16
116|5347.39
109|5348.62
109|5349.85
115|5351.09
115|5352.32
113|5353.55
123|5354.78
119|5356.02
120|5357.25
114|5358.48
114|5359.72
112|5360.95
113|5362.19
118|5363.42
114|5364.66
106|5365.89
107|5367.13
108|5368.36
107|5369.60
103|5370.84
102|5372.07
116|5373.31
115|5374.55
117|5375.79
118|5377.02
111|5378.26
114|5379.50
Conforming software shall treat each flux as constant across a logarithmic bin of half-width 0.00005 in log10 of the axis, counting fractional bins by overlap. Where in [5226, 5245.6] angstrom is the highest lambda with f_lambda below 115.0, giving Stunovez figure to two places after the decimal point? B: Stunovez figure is 5242.54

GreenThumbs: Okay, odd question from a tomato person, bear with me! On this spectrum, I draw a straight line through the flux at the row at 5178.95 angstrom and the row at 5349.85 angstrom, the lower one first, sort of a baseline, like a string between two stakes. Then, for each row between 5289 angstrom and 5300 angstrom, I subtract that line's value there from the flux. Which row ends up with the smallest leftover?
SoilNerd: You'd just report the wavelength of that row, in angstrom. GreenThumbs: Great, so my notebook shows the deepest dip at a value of 5298.37 angstrom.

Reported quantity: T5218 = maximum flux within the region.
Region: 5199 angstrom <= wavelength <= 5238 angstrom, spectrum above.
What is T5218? 122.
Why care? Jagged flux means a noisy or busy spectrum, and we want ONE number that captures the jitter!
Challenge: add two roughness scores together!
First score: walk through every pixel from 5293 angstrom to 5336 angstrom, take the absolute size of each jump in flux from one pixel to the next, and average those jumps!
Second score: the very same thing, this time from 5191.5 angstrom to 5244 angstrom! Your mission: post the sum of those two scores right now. 10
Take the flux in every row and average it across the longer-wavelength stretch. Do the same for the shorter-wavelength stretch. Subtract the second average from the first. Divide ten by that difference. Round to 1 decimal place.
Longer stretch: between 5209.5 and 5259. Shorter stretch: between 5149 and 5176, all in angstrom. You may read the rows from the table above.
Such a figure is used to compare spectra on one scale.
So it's 1.1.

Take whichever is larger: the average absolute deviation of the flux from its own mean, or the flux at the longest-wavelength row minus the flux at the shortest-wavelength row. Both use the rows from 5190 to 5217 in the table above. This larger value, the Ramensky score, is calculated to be 4.7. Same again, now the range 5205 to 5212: 5.0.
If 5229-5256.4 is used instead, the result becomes 6.0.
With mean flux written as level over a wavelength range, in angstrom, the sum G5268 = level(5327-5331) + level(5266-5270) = 203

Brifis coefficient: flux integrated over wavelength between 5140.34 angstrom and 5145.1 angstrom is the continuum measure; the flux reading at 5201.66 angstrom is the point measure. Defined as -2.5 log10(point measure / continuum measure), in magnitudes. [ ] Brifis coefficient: 1.63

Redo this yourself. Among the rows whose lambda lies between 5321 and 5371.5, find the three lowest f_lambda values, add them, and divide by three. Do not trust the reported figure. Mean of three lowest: 100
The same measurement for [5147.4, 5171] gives 84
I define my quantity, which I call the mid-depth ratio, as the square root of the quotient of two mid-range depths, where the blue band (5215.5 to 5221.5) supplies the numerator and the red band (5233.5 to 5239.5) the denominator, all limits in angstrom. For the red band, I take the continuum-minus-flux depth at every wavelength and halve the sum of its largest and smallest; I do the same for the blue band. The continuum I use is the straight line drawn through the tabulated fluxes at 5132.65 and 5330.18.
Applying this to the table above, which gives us 1.3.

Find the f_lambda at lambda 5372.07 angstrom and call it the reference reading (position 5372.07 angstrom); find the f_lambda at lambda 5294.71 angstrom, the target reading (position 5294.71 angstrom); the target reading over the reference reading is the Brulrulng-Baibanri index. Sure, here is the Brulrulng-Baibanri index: 1.17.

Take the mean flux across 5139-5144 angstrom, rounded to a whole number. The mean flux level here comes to 106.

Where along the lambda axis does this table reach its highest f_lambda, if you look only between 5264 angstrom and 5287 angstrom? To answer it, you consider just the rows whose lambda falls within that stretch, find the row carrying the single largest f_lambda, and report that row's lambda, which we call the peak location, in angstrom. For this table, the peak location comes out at 5277.67 angstrom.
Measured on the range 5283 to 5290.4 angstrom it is 5289.83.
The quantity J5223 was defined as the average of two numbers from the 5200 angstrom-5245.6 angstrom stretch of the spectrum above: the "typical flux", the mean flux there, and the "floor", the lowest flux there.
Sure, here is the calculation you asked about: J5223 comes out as 105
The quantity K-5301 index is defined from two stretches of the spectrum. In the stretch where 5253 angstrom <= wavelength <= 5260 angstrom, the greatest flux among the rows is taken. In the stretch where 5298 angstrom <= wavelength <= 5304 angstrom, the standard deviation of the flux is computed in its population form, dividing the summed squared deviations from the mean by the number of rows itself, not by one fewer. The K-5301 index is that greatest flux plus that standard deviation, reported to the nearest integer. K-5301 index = 124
